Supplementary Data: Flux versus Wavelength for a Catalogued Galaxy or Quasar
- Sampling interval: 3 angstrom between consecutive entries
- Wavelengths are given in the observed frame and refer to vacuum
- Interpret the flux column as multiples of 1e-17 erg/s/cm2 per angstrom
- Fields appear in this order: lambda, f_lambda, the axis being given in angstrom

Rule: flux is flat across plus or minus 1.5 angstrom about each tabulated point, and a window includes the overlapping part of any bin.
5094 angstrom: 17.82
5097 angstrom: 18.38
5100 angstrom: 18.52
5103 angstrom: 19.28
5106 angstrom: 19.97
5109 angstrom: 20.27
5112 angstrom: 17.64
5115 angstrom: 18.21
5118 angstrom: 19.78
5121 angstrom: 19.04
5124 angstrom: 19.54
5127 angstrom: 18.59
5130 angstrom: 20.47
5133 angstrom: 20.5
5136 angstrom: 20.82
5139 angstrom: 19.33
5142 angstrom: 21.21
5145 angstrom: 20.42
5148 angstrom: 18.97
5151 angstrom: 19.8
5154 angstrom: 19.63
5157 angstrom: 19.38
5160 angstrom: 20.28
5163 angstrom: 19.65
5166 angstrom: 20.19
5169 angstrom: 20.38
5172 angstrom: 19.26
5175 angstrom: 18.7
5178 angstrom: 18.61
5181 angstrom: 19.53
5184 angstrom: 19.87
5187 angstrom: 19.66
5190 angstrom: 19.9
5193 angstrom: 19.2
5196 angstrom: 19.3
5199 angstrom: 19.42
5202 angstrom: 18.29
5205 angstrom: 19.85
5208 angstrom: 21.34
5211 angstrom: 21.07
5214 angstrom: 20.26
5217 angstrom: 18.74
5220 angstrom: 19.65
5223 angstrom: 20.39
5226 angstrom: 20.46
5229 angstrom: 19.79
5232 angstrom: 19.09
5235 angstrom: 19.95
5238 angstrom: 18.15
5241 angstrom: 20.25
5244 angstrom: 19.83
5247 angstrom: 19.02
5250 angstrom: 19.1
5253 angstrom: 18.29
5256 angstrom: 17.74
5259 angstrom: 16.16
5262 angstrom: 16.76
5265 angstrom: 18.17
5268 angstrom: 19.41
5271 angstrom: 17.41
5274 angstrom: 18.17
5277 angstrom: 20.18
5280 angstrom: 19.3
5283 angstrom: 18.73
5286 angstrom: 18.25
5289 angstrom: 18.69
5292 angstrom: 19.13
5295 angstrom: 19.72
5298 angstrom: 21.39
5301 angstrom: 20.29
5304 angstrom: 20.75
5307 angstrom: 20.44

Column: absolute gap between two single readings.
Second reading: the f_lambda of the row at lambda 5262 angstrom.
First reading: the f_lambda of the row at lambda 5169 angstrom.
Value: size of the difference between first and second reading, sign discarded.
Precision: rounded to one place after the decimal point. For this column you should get 3.6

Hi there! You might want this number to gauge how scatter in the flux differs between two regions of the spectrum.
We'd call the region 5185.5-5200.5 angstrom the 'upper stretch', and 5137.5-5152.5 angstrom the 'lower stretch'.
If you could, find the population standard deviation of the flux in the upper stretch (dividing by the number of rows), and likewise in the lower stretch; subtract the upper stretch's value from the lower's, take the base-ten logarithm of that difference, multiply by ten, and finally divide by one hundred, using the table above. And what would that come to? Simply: -0.027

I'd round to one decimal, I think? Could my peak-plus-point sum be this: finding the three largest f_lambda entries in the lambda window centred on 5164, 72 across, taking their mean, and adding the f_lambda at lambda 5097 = 39.2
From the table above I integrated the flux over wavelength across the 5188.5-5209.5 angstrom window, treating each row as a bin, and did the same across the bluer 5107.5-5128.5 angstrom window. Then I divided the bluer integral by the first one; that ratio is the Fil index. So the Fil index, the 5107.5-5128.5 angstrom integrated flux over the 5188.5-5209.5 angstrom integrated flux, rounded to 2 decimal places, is 0.97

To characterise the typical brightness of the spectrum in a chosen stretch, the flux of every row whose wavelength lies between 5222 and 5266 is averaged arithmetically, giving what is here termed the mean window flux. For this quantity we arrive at 18.9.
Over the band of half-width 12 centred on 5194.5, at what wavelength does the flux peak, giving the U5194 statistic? 5190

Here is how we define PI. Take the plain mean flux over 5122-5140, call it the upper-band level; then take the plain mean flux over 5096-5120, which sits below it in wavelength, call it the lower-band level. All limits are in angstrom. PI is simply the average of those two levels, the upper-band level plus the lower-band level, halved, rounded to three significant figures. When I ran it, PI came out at 19.4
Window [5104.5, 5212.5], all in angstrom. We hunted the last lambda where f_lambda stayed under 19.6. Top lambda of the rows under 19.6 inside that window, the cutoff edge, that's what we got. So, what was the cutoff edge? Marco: 5202 angstrom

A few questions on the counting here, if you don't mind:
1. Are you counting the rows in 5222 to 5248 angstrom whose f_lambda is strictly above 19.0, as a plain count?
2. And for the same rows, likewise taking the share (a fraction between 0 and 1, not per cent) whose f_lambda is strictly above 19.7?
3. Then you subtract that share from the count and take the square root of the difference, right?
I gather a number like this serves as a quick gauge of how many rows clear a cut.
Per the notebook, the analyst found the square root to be 2.7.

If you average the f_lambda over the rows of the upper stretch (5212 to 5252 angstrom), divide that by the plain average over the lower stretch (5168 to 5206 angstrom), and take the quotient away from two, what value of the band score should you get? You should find 0.99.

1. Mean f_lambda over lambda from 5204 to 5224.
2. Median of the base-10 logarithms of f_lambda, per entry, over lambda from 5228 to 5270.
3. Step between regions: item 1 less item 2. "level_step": 18.9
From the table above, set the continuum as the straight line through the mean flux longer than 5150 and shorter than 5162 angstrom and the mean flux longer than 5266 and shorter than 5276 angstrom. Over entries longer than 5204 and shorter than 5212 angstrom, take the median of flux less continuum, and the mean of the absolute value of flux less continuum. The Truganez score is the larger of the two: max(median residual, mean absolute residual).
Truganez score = 2.0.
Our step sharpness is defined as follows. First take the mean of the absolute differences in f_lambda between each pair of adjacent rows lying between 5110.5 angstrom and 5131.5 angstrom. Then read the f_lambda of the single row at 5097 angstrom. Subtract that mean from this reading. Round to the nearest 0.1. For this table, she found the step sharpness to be 17.3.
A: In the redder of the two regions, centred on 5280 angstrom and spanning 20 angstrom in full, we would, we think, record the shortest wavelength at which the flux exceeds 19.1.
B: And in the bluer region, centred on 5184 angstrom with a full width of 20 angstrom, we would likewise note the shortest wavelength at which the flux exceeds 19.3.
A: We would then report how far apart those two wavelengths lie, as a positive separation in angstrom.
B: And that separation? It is 96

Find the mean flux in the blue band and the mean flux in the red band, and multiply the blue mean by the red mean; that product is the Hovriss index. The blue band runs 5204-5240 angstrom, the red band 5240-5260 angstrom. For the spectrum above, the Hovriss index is 371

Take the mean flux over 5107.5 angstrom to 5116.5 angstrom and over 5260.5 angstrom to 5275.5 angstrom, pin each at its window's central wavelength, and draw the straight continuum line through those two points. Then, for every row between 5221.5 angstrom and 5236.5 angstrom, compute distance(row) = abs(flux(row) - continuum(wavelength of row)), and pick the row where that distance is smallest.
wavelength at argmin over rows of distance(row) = 5232 angstrom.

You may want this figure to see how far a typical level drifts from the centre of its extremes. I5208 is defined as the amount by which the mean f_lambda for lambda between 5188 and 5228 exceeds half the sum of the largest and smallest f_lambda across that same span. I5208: 0.02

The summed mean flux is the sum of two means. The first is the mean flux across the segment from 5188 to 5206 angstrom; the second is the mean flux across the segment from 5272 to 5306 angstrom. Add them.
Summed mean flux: 38.8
